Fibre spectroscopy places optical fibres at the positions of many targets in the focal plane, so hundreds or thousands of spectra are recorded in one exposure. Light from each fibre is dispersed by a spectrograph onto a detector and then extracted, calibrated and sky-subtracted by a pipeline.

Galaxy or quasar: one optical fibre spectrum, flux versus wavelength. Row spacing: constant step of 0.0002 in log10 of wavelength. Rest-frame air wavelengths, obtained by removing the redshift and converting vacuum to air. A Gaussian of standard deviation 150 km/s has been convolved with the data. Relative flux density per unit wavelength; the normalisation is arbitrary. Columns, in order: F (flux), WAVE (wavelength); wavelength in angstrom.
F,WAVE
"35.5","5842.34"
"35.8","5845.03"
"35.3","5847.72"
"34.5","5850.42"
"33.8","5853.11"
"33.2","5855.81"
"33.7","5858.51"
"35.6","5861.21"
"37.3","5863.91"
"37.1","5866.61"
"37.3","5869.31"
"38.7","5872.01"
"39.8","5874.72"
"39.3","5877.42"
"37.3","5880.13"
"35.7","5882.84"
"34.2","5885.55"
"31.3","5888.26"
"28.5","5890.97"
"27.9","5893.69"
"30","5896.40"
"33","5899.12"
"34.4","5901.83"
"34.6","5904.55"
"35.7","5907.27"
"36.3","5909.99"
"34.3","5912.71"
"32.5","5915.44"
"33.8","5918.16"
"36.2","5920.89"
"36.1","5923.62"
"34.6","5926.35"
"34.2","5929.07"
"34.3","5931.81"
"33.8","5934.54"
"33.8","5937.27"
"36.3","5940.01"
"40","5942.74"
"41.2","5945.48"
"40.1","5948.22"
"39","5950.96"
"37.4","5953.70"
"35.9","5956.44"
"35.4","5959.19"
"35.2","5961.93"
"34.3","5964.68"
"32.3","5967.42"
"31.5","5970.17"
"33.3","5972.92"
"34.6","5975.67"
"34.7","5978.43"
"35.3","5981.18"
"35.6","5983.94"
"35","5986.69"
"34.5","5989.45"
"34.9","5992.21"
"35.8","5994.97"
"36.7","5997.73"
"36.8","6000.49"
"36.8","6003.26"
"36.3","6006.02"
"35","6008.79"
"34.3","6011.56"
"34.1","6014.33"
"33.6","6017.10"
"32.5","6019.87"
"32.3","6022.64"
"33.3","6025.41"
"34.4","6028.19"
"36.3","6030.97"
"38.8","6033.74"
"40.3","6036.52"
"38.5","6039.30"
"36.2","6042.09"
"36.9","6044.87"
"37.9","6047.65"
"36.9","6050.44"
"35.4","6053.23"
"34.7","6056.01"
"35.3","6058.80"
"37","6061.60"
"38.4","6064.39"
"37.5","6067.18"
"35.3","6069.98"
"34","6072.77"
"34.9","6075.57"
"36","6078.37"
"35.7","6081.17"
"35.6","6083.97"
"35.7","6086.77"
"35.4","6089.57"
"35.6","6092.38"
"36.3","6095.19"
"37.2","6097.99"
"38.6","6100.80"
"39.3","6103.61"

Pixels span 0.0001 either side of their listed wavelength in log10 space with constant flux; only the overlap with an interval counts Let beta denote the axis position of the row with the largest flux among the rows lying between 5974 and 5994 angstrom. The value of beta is 5983.94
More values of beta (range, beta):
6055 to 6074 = 6064.39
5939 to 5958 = 5945.48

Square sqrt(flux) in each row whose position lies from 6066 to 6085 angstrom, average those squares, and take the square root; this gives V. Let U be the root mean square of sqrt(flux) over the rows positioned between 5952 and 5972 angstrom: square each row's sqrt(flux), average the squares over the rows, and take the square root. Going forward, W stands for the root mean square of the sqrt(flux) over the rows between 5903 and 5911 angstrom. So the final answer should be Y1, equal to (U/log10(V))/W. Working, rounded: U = 5.88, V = 5.96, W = 5.96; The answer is 1.27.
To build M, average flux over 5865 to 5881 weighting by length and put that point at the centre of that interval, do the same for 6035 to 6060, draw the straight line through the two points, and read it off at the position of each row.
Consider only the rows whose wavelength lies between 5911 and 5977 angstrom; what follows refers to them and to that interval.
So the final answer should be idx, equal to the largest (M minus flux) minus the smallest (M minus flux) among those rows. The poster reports 9.5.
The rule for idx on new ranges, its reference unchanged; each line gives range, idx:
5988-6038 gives 8.1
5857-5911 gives 11.8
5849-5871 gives 4.2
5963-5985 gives 4.2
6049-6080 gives 4.3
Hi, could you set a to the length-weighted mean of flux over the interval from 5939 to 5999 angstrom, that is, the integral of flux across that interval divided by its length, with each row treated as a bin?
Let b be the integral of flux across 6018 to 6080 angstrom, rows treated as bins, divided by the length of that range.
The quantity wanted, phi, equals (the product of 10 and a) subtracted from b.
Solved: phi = -323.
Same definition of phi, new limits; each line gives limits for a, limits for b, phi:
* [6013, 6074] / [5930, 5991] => -323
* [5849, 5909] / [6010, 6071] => -311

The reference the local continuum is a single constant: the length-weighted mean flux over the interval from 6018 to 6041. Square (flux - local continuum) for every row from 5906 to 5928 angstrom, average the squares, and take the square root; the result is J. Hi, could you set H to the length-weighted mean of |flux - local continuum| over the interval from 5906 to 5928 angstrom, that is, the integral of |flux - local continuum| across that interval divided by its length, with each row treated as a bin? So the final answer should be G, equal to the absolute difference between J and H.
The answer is 0.36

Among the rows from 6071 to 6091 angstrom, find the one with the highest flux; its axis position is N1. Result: 6078.37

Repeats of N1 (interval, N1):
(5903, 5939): 5909.99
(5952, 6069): 6036.52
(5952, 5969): 5953.70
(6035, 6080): 6036.52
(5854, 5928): 5874.72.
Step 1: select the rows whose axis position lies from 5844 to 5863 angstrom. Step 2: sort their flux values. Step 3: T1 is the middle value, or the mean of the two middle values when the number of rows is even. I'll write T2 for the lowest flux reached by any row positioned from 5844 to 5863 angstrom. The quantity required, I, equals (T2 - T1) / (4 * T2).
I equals -0.0098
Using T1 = 34.5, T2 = 33.2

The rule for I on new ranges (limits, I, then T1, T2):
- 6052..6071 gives -0.0050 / 35.4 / 34.7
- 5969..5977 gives -0.0143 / 33.3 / 31.5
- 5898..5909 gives -0.0114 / 34.5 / 33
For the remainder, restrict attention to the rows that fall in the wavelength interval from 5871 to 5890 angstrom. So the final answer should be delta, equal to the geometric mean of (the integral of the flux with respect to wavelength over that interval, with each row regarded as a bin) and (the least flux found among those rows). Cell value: 147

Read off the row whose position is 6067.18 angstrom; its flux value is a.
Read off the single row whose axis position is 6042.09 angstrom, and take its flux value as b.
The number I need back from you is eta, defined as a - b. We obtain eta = 1.3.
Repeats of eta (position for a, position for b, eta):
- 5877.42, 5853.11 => 5.5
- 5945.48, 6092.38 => 5.6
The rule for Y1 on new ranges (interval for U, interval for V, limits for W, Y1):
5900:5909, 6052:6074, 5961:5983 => 1.30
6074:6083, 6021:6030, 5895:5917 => 1.35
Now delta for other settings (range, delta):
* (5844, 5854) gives 109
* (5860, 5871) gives 120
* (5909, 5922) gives 121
